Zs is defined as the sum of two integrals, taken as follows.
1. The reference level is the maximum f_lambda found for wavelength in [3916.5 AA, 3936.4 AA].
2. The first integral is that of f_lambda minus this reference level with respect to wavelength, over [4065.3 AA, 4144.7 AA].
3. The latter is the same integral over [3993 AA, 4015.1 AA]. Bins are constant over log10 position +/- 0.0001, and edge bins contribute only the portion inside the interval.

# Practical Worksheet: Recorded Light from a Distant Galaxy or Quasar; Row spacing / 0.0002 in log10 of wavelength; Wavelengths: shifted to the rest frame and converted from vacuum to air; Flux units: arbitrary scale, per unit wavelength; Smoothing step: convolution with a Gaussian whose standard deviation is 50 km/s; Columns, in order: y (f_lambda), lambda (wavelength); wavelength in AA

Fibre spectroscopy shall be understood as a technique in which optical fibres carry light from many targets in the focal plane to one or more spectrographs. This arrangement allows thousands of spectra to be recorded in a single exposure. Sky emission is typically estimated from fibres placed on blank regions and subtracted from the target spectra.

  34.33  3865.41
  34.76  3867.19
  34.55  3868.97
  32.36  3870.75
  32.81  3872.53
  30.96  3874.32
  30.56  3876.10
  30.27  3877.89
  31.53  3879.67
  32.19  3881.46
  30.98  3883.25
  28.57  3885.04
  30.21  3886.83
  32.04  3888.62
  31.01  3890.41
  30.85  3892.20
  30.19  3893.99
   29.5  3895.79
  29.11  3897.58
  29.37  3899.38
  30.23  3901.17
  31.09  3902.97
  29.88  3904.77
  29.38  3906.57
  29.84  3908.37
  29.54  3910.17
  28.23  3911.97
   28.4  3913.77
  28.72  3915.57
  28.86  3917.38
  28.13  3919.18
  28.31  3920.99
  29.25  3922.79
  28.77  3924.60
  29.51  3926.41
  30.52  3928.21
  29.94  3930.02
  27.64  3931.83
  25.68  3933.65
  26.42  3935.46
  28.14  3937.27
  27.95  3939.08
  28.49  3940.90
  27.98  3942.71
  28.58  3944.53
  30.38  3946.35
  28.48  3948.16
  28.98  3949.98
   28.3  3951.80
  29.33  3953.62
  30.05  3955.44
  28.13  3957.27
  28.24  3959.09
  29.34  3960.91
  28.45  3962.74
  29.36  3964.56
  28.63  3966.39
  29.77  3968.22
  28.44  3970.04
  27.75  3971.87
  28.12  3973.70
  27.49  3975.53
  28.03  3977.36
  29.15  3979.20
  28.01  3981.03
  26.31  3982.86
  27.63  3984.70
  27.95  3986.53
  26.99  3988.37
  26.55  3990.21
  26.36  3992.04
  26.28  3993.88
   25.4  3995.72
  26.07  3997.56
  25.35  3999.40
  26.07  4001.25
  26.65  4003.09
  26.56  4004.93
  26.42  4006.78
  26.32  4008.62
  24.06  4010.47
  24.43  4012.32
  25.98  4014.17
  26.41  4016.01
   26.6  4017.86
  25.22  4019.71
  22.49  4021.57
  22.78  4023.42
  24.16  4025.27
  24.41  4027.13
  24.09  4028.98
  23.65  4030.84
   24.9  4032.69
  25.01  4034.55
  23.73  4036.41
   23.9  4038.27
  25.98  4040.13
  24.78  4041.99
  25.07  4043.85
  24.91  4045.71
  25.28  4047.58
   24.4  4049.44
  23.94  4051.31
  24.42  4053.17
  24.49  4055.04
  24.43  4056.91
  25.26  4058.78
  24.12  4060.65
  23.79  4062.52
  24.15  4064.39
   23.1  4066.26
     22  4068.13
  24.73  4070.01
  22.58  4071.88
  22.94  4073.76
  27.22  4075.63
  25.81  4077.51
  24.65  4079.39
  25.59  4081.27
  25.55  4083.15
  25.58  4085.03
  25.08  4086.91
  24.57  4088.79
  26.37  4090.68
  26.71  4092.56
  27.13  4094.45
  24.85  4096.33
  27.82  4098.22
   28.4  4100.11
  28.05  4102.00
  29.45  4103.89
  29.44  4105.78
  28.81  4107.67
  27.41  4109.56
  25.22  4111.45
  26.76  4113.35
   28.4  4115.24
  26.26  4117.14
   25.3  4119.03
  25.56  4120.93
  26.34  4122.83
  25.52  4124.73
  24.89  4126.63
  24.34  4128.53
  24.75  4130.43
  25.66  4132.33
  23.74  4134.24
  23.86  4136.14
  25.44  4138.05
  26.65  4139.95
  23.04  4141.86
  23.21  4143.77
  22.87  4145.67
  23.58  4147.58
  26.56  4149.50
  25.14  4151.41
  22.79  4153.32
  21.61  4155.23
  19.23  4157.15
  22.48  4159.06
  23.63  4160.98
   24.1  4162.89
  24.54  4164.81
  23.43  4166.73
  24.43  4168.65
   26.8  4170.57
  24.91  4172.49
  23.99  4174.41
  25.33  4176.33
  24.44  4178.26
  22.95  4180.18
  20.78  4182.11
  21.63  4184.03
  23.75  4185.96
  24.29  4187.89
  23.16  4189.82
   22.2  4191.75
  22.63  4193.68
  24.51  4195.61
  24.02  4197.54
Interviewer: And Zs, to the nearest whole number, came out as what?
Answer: -488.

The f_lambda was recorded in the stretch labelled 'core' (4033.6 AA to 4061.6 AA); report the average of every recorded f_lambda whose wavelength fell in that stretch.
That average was 25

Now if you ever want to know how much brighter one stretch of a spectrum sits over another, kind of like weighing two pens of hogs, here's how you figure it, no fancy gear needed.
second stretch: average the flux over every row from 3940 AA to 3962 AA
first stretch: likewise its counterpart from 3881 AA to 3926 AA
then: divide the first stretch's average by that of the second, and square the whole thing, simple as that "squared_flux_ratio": 1.06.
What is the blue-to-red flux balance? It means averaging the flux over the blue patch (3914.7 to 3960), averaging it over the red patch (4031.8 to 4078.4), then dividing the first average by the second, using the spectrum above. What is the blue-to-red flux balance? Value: 1.17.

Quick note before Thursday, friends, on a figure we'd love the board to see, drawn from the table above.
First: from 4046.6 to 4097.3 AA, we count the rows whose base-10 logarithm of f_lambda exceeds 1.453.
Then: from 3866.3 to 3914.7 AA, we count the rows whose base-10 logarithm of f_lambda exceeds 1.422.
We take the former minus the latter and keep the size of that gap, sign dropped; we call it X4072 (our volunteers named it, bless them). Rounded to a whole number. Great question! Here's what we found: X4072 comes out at 27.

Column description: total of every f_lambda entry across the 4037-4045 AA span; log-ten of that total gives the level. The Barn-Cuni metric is 2.00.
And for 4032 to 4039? 1.99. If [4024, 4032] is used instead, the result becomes 1.98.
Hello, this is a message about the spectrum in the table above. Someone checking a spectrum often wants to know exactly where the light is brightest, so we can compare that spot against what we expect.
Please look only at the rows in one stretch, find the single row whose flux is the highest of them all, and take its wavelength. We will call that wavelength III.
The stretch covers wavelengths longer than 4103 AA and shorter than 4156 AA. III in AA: 4103.89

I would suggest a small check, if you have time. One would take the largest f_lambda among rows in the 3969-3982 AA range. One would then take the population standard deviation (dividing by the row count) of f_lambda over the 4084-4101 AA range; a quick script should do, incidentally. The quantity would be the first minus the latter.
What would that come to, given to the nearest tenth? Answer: 27.9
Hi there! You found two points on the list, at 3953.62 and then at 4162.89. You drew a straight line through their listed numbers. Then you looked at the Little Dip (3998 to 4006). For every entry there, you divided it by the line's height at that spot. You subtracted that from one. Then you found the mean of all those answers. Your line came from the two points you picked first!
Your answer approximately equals 0.07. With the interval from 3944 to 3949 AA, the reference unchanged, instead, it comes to 0.01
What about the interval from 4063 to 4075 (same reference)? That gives 0.12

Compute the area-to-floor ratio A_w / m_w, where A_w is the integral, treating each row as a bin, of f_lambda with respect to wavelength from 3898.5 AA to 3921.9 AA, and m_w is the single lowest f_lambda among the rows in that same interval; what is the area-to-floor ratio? 24.3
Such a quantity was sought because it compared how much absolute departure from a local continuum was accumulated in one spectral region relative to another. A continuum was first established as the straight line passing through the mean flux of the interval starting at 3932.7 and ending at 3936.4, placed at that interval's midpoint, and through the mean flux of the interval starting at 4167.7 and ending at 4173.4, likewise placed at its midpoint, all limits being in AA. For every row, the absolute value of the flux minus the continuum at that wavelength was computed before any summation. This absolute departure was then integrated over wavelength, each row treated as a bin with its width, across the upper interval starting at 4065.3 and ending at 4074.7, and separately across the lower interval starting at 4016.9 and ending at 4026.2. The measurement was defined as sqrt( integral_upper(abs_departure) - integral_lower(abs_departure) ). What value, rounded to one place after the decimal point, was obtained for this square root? 2.7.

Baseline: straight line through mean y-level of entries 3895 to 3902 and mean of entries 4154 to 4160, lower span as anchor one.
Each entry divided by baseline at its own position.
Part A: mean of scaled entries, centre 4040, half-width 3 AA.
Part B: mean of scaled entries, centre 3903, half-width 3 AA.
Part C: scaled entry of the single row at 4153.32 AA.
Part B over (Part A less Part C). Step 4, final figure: -14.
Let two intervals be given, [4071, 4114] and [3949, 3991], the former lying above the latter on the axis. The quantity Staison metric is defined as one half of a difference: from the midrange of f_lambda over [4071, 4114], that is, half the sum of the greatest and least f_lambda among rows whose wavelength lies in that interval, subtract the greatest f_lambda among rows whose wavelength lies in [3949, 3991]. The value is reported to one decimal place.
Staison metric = -2.0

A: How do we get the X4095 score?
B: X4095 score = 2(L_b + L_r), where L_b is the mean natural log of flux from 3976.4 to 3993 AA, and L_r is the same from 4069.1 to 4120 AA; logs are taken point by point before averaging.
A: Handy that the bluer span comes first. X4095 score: 13.16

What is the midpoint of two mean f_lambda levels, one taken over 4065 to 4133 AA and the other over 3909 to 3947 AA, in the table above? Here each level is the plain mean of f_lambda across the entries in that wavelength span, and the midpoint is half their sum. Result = 27.2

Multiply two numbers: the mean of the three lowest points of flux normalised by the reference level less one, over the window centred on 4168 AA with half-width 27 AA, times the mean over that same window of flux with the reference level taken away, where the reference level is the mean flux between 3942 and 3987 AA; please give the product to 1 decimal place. 1.4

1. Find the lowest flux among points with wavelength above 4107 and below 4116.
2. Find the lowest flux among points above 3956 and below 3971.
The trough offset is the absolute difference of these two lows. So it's 3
